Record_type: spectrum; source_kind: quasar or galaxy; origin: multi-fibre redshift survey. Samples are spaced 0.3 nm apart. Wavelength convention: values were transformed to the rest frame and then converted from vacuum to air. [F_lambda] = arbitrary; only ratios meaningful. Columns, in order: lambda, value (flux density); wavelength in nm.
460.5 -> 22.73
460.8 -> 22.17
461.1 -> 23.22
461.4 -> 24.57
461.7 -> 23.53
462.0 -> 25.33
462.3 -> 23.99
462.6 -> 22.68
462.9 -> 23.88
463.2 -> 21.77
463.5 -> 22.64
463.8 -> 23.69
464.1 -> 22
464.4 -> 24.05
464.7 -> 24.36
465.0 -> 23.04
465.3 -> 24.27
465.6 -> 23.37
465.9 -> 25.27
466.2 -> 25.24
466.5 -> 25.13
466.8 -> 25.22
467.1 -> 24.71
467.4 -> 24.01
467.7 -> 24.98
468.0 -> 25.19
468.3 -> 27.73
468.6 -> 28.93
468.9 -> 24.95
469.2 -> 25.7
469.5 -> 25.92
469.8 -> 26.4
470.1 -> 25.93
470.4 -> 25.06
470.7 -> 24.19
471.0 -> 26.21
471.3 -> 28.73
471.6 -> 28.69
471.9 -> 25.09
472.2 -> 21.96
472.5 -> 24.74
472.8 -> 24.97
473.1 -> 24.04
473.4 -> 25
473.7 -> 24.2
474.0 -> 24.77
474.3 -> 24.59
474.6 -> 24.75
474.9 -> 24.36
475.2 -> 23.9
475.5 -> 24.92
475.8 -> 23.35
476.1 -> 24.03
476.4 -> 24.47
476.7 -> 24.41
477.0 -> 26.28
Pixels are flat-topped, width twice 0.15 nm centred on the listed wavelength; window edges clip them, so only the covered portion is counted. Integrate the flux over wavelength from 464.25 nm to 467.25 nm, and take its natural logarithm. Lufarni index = 4.30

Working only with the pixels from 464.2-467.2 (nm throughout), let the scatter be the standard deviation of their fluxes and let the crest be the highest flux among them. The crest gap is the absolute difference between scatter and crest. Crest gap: 24.5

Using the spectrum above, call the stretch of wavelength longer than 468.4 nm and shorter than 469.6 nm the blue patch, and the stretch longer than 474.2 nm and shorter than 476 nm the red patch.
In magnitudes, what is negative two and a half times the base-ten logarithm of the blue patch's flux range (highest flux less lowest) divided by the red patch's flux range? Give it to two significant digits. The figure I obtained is -1.0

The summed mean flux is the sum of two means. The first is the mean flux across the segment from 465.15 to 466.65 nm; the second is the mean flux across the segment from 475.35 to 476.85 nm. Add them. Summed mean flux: 48.9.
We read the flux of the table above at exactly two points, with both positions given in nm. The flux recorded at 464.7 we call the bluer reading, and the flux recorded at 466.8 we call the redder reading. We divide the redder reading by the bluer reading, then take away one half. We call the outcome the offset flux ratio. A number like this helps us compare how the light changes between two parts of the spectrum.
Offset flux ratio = 0.54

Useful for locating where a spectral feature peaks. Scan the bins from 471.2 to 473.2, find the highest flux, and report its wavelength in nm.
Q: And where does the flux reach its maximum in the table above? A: 471.3 nm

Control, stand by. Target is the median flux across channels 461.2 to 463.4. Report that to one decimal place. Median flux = 23.9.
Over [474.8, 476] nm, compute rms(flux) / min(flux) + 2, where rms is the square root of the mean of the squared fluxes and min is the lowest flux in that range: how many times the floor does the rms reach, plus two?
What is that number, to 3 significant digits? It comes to 3.03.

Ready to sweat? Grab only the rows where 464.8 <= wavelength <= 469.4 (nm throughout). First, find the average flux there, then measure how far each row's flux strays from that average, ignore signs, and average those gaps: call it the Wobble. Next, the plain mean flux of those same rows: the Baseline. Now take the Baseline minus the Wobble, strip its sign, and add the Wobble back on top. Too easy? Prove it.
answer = 25.2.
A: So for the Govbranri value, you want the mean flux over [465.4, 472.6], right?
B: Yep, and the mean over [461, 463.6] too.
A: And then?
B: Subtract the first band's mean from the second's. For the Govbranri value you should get -2.0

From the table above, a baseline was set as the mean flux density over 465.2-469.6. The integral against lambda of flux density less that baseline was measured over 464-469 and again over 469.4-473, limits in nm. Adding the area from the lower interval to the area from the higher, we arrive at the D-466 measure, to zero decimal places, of -2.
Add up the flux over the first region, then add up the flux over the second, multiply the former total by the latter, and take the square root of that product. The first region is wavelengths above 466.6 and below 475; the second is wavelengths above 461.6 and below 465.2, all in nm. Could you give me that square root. 447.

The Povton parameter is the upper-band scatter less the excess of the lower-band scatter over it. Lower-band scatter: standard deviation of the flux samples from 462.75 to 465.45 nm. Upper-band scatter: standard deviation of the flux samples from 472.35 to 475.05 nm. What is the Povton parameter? -0.3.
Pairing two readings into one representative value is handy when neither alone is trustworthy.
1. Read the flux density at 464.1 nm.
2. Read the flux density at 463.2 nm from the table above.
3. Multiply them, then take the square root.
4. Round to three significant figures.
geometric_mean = 21.9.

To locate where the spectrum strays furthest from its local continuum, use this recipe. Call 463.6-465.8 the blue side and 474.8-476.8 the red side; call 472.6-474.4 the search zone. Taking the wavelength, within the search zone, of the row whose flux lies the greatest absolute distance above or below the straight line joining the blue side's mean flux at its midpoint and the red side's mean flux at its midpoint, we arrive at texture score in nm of 472.8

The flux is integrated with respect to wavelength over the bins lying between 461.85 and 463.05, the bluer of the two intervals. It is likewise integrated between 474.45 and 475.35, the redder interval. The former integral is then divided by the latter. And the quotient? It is 1.3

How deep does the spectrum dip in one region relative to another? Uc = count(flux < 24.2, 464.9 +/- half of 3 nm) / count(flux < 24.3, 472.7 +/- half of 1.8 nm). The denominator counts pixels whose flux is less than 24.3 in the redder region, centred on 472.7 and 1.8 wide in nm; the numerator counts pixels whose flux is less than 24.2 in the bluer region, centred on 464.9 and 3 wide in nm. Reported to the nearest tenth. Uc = 3.0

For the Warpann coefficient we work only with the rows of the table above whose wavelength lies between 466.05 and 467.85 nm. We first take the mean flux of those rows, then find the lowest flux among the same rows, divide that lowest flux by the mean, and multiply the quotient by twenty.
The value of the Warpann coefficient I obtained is 19.3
